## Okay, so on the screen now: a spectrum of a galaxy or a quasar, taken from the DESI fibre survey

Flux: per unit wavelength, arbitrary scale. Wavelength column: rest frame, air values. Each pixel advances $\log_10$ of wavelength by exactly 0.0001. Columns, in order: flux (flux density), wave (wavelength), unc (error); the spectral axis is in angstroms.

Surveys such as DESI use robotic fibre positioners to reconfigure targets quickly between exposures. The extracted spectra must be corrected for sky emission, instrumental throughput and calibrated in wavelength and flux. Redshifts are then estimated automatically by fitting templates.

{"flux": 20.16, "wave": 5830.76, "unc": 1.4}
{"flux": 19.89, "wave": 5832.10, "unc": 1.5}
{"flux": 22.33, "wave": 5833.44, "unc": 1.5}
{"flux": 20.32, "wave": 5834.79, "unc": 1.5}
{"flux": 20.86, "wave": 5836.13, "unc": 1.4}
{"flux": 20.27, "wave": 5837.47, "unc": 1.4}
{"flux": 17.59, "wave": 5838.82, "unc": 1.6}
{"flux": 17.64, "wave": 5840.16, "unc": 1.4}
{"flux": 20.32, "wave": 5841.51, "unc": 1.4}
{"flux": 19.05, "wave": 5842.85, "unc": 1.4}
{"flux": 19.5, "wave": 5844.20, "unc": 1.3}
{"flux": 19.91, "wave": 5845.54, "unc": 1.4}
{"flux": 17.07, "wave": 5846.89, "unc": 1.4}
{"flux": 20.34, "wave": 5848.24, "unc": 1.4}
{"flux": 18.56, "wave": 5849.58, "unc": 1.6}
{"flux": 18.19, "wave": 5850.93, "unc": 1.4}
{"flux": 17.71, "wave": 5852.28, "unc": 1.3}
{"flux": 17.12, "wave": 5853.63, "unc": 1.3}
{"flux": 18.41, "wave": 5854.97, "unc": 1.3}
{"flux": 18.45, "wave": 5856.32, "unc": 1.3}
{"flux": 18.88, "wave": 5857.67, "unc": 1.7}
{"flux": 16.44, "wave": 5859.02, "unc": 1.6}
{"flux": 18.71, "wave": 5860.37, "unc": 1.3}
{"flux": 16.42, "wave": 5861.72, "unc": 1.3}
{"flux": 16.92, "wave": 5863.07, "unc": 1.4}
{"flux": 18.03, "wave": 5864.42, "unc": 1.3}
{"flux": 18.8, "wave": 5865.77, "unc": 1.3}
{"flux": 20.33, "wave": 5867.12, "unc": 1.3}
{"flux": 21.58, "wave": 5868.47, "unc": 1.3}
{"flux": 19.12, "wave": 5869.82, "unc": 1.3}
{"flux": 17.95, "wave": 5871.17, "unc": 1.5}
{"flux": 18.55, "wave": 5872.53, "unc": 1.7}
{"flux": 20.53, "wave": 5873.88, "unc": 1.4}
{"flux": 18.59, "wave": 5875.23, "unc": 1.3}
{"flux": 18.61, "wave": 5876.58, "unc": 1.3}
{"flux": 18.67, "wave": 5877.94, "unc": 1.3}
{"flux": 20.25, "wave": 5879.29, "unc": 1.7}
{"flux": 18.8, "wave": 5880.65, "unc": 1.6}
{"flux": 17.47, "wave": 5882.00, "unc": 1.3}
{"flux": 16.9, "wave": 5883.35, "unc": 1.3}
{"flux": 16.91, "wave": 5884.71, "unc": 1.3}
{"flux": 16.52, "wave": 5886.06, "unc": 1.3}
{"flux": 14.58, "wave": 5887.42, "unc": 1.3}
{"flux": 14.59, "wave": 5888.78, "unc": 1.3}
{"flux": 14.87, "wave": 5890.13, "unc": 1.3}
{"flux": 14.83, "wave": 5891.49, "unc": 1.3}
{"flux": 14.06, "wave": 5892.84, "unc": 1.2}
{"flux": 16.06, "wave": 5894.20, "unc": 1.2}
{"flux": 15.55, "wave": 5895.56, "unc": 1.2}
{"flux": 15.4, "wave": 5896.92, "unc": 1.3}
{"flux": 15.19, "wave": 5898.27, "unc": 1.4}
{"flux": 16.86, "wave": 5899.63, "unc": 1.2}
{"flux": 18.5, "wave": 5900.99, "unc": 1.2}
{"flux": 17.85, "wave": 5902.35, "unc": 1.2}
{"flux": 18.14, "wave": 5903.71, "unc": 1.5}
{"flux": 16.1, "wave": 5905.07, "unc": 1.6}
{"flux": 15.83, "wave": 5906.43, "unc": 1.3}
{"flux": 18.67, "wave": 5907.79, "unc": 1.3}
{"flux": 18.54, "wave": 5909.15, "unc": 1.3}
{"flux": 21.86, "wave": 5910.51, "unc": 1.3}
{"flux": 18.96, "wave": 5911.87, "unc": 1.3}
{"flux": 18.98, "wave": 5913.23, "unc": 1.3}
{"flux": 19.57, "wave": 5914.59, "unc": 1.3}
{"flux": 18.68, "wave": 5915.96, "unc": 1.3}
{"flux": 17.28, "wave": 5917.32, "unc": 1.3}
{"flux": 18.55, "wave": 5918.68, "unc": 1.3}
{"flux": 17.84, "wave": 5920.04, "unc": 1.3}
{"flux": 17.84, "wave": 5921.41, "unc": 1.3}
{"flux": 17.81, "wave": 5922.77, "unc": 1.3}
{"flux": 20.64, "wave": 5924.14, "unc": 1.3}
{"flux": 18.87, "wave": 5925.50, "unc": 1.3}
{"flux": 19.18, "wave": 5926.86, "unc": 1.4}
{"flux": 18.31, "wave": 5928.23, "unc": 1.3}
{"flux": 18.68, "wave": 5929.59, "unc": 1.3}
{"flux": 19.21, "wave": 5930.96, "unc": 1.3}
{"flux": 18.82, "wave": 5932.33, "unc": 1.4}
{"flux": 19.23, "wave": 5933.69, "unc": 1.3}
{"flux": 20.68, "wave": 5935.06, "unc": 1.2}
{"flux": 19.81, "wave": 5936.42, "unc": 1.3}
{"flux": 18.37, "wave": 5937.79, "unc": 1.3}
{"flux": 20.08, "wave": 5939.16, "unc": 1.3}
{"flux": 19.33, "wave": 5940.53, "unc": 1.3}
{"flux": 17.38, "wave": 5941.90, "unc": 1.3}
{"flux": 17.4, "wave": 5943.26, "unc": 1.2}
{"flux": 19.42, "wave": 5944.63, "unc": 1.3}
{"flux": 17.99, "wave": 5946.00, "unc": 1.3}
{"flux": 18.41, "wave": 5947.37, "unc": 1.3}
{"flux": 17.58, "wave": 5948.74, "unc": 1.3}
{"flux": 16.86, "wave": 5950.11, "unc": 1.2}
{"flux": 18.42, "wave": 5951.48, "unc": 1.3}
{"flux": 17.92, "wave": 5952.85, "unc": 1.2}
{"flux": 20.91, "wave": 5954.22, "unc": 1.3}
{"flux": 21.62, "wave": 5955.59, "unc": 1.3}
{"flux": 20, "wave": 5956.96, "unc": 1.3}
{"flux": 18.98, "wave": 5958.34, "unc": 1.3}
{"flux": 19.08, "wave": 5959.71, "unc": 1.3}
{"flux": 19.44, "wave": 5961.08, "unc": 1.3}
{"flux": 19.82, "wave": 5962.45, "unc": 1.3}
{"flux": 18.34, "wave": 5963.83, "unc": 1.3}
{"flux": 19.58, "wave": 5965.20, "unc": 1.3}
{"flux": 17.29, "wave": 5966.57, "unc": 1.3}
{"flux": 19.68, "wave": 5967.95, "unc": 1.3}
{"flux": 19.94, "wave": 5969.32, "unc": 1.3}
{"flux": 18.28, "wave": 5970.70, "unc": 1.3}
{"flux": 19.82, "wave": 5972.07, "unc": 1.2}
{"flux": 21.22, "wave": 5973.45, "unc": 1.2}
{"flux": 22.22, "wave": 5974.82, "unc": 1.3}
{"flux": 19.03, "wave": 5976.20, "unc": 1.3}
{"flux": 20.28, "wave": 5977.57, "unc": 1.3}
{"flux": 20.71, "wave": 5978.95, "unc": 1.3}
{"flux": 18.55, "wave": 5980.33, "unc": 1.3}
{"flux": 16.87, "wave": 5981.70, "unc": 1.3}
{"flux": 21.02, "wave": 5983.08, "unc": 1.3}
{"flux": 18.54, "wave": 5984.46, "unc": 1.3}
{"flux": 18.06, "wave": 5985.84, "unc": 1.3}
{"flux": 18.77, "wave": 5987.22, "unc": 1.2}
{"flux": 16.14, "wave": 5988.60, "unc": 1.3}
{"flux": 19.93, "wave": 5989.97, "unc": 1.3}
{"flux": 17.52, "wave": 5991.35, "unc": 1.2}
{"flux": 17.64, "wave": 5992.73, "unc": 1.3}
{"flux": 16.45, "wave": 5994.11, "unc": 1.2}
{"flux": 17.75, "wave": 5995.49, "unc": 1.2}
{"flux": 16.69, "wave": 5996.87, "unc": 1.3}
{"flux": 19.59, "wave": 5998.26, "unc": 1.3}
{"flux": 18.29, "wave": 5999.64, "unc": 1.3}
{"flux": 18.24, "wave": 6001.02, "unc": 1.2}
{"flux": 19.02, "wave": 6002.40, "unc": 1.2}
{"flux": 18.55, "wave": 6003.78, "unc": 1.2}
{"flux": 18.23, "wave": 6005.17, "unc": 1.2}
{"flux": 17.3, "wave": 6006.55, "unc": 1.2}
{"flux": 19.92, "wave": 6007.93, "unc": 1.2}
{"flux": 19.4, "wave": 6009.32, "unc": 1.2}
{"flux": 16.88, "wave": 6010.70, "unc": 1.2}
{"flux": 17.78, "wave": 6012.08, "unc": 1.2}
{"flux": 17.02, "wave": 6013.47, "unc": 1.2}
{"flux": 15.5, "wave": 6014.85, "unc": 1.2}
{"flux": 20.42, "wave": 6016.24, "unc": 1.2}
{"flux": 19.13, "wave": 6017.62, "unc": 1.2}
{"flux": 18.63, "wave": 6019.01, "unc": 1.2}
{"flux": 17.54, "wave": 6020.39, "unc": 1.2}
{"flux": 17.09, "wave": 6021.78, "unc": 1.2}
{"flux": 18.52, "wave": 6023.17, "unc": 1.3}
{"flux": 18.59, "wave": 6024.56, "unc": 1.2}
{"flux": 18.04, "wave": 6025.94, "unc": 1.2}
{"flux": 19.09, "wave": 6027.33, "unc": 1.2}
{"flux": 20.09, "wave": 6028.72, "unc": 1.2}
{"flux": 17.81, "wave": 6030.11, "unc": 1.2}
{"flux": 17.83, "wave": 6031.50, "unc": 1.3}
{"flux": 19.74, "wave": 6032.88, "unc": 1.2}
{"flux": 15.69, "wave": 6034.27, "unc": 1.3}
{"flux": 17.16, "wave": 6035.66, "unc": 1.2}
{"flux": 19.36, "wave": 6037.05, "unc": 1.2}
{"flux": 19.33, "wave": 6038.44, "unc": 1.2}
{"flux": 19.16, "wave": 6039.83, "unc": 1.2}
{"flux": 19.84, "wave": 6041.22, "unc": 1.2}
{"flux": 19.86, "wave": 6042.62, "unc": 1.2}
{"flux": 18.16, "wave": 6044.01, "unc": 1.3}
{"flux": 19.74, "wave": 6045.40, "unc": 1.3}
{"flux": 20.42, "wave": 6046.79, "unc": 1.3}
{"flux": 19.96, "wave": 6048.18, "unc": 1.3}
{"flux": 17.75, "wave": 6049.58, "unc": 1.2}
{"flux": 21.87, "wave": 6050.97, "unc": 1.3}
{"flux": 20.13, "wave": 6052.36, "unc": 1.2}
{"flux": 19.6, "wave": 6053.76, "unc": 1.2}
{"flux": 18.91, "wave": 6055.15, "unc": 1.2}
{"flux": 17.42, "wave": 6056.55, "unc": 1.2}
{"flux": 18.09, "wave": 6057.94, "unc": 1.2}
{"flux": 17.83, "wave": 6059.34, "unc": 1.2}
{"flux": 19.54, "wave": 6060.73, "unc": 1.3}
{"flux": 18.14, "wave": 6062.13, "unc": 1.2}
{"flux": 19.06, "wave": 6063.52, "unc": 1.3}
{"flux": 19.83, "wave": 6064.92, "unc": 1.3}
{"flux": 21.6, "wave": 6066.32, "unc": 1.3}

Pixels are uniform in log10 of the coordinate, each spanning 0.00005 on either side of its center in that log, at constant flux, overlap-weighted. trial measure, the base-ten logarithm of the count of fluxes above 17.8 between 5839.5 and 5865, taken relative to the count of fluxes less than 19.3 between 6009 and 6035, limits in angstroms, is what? -0.10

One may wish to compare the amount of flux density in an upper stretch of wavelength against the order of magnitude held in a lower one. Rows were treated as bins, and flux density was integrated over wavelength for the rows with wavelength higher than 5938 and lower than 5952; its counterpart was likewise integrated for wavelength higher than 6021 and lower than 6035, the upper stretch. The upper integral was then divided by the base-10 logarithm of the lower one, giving 106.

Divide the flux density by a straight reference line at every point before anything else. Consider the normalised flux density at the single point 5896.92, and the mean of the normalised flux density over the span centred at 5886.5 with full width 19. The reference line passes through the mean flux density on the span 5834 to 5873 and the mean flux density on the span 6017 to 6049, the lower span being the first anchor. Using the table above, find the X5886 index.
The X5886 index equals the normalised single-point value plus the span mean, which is 1.70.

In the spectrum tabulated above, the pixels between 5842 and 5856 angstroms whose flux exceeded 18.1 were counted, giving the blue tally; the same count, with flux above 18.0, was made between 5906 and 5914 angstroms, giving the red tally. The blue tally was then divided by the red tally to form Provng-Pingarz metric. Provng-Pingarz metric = 1.4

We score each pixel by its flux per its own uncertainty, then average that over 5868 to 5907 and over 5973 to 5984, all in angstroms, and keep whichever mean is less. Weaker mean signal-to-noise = 12.8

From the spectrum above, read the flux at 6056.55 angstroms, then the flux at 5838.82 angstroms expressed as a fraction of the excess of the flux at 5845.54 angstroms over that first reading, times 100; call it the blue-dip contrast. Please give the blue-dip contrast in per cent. 706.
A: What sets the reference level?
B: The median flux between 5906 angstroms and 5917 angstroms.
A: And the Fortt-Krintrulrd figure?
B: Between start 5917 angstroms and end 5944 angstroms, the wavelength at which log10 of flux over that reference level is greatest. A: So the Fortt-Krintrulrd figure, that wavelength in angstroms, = 5935.06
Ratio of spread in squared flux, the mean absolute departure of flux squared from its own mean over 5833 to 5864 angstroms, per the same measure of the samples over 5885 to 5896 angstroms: 2.26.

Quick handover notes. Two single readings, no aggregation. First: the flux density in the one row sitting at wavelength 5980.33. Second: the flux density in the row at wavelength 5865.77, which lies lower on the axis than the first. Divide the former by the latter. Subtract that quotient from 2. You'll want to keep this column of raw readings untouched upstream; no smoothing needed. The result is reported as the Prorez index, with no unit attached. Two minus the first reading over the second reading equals 1.01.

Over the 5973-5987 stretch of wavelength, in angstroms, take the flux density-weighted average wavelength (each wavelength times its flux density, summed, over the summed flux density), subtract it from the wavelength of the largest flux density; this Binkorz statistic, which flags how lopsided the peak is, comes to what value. -4.6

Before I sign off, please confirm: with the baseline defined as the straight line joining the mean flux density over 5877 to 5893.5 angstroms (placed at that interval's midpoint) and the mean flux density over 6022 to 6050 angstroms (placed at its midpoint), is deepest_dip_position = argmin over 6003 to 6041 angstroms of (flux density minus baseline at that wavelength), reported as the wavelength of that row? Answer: 6034.27 angstroms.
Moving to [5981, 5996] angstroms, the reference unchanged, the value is 5988.60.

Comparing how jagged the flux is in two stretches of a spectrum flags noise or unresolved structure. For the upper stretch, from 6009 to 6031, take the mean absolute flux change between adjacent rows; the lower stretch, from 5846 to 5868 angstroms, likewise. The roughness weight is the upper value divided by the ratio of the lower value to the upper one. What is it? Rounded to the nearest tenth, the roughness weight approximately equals 1.4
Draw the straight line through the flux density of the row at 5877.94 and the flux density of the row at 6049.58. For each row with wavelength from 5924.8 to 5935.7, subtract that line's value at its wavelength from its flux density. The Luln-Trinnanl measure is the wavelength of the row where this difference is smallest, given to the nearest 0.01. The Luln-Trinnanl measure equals 5928.23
